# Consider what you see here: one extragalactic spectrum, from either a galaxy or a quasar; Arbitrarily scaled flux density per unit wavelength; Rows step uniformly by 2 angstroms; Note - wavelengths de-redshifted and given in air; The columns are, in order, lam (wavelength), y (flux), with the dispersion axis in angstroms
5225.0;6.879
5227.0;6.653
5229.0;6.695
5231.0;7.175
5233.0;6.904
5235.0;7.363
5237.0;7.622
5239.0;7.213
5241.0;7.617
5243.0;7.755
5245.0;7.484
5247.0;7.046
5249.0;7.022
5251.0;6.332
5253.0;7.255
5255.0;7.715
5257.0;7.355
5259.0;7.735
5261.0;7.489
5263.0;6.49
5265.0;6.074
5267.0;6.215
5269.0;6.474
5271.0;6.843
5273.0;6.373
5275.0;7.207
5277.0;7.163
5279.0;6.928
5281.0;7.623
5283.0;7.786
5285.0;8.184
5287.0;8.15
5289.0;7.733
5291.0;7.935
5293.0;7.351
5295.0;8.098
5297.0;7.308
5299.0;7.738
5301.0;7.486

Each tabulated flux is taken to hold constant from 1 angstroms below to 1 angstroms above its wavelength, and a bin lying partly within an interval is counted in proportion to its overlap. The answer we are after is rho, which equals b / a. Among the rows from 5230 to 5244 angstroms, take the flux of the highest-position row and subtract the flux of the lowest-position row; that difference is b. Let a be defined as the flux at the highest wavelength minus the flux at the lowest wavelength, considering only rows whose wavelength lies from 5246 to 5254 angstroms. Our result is 3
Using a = 0.2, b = 0.6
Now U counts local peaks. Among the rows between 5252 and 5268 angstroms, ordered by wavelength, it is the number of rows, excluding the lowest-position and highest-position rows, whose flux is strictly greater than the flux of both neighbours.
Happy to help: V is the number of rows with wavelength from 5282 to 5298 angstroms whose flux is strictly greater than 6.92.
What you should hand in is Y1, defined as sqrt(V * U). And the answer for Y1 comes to 4.0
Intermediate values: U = 2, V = 8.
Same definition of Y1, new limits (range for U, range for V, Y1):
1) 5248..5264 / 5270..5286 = 3.5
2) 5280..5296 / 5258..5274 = 2.0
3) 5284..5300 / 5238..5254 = 3.7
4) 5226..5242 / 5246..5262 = 3.7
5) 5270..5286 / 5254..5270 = 2.0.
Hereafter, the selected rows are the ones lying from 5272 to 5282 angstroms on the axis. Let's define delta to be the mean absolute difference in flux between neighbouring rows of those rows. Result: 0.45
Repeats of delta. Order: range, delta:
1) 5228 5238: 0.37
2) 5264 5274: 0.31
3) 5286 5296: 0.49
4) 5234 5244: 0.30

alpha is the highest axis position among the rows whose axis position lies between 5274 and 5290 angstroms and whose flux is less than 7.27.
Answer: 5279.0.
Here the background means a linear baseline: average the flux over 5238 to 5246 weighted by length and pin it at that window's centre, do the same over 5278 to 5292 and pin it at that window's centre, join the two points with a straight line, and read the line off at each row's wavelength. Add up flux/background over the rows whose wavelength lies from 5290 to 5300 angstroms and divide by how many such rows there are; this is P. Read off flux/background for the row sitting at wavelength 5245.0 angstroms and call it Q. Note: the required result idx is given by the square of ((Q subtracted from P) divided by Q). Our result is 0.0001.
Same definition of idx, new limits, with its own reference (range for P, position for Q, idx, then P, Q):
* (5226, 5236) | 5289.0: 0.0036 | 0.93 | 0.99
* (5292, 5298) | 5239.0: 0.0001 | 0.97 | 0.96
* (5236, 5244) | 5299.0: 0.0004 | 1.01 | 0.99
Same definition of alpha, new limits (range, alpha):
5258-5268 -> 5267.0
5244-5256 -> 5253.0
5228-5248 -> 5247.0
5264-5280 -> 5279.0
